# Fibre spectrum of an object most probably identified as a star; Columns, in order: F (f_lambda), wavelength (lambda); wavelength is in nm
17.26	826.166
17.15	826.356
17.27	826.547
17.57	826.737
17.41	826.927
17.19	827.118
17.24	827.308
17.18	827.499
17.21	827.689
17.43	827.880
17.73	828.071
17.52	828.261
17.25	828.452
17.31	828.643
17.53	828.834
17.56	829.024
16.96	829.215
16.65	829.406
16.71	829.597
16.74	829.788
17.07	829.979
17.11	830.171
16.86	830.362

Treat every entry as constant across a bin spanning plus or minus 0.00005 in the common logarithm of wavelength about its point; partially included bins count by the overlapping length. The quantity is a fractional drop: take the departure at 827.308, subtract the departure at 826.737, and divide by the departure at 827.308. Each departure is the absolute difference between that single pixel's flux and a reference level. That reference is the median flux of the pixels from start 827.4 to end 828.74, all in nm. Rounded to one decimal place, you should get -2.7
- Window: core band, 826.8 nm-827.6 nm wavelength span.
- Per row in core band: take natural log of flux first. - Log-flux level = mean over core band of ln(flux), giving 2.85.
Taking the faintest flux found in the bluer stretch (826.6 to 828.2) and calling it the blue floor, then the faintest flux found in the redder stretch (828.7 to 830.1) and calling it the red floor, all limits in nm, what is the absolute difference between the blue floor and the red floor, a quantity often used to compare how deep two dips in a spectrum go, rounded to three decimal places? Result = 0.530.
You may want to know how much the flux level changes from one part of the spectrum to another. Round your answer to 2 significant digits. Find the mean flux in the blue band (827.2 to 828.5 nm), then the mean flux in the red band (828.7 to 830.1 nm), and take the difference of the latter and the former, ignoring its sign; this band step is 0.33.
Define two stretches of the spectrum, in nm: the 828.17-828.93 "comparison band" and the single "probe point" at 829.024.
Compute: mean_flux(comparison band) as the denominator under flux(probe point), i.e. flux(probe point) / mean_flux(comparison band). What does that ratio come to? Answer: 1.01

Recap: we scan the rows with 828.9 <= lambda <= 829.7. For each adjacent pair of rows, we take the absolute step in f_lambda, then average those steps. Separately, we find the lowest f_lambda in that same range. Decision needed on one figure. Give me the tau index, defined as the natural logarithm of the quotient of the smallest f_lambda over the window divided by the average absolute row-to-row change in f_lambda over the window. 3.94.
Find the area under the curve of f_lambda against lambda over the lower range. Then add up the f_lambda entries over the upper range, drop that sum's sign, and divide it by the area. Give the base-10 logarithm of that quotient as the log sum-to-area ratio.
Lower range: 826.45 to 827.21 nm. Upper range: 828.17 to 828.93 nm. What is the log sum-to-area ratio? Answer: 0.72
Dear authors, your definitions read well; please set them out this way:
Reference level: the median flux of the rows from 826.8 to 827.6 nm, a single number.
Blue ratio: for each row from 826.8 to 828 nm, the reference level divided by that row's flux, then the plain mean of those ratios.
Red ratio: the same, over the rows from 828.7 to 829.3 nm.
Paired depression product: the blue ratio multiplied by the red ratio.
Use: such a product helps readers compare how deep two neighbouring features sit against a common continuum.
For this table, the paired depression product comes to 0.99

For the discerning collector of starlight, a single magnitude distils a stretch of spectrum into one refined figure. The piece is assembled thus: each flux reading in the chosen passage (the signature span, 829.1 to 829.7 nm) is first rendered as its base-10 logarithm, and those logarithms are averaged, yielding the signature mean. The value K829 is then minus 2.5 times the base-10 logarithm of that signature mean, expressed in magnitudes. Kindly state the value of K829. -0.220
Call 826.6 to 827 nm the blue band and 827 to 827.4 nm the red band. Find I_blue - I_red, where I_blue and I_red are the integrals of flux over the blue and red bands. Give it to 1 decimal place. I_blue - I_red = 0.1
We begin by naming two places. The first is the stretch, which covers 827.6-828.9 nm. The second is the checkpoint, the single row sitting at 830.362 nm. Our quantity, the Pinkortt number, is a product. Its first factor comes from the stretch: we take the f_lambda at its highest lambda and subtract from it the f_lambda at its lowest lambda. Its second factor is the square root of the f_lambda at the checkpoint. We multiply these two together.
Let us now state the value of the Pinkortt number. 1.31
